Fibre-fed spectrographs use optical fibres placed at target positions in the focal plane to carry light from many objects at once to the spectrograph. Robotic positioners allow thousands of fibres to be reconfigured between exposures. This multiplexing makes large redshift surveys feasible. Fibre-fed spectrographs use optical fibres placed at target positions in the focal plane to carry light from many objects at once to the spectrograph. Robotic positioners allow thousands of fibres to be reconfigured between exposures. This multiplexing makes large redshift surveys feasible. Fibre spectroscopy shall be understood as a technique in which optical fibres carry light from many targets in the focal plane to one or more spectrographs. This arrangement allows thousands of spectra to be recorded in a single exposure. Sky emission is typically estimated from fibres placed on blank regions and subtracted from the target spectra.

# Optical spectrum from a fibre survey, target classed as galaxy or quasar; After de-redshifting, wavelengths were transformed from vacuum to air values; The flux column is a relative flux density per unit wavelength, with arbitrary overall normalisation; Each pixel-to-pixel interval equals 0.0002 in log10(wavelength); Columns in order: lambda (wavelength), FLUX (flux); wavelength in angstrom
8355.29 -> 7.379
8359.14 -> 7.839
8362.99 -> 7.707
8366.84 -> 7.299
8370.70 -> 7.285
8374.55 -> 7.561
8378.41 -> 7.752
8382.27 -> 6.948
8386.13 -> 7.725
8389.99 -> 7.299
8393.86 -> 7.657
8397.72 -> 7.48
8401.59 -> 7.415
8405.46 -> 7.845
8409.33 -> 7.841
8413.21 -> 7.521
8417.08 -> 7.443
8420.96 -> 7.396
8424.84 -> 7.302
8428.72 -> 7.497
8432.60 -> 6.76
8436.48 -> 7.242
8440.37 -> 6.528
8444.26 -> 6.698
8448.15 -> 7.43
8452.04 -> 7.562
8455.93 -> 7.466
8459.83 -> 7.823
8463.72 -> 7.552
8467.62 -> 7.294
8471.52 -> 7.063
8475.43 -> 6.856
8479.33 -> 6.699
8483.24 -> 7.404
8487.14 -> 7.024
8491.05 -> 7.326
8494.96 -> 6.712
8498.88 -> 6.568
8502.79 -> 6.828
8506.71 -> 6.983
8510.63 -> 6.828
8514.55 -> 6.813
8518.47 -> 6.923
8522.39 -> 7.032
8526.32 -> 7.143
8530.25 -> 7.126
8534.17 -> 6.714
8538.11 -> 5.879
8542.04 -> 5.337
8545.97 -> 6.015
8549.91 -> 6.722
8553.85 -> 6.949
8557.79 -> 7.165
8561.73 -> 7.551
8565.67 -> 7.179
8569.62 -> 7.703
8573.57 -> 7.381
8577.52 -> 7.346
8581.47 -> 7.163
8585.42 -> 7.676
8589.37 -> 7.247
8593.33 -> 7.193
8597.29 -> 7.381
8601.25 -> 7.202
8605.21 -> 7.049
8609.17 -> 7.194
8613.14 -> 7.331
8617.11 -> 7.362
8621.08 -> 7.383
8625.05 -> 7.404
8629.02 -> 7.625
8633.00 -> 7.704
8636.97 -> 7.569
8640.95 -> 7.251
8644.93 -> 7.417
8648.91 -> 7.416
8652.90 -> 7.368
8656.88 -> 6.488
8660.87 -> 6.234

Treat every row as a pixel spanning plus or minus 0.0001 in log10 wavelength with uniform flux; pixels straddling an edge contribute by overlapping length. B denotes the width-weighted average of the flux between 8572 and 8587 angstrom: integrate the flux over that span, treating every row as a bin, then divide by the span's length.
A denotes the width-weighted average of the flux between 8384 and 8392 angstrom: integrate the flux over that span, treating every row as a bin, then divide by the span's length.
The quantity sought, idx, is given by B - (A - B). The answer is 7.27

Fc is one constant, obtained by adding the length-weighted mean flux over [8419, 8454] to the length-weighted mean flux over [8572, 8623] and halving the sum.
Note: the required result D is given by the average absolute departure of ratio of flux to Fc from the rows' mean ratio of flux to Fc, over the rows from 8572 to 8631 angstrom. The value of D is 0.017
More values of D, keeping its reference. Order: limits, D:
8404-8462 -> 0.042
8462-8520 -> 0.032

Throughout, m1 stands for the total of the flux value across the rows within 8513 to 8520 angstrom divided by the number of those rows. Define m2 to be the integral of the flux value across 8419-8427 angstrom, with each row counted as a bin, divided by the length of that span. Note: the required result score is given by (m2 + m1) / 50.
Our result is 0.284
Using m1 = 6.9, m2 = 7.4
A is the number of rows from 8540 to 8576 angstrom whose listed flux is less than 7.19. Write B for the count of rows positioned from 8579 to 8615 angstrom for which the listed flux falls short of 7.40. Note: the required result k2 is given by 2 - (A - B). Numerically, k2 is 4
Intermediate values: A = 6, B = 8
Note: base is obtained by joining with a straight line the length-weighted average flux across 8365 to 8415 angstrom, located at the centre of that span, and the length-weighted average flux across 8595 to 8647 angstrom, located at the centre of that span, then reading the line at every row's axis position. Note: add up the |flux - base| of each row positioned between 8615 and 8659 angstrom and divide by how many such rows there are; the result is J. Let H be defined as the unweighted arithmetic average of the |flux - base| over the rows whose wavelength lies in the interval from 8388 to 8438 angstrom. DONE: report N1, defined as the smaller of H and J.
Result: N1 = 0.18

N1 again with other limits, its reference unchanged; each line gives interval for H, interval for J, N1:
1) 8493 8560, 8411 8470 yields 0.25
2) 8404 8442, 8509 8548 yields 0.30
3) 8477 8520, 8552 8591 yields 0.21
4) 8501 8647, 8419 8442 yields 0.37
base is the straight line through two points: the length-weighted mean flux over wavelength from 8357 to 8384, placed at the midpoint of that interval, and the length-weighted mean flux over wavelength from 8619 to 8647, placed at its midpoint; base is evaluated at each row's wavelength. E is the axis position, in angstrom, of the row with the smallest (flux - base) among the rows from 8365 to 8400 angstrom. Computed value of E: 8382.27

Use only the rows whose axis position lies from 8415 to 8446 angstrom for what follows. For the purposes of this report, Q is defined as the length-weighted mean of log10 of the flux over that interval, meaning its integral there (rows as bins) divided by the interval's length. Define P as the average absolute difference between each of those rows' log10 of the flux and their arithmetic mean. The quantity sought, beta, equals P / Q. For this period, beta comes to 0.024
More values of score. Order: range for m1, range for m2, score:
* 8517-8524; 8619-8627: 0.287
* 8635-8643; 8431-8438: 0.288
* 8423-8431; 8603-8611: 0.291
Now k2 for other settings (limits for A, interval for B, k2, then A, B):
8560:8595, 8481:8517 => 8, 2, 8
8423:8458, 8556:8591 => 5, 3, 6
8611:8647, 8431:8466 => 6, 0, 4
